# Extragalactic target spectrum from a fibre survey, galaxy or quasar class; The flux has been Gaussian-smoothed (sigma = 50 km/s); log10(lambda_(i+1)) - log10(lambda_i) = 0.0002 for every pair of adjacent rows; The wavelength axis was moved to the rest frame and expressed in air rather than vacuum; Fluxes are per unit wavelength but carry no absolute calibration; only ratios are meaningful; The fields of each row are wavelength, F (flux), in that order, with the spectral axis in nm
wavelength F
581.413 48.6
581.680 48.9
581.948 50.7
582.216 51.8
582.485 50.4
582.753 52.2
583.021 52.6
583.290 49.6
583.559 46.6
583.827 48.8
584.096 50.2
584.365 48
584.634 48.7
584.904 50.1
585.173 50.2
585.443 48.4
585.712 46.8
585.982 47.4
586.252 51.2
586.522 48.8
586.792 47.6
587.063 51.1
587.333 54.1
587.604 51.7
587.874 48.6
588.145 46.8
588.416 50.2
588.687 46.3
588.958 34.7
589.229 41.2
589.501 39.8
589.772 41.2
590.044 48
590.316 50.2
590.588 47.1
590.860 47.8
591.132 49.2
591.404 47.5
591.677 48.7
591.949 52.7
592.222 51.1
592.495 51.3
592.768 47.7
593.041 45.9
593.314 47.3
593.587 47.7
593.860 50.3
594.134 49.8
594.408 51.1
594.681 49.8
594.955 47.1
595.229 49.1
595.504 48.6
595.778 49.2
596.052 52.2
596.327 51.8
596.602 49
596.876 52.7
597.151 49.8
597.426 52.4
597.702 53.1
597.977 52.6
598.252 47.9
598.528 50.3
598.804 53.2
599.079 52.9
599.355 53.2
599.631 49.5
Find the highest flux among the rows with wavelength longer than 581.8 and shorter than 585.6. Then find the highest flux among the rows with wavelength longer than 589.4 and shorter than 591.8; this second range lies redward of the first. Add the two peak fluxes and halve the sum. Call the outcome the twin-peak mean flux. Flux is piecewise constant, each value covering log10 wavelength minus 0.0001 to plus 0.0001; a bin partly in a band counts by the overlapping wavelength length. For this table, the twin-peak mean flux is 51.4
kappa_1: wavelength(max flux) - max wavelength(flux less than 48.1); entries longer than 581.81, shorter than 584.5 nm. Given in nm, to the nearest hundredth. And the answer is -1.34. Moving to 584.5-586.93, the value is -0.54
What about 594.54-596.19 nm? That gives 1.10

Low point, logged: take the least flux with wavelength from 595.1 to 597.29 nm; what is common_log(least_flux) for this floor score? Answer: 1.69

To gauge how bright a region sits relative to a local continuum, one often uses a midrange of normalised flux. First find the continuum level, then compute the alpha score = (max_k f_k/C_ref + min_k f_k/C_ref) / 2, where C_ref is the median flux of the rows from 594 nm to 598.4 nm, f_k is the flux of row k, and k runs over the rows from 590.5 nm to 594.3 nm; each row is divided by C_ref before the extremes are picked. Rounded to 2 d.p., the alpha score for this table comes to 0.99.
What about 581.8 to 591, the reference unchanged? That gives 0.89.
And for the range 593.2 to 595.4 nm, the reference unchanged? 0.99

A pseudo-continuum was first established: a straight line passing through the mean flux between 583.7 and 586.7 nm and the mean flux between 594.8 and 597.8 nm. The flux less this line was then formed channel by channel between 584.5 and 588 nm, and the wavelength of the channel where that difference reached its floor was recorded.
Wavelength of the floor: 585.712 nm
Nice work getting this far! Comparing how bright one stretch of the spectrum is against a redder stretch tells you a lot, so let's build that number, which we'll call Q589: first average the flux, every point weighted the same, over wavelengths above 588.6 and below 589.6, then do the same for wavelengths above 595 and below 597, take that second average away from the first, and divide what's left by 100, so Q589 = -0.10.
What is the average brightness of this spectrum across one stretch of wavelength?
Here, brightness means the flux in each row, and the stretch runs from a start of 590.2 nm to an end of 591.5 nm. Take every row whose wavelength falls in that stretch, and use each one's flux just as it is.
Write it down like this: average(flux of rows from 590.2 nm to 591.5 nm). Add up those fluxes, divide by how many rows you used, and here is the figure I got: 48.4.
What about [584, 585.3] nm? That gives 49.4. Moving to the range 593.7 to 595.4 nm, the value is 49.5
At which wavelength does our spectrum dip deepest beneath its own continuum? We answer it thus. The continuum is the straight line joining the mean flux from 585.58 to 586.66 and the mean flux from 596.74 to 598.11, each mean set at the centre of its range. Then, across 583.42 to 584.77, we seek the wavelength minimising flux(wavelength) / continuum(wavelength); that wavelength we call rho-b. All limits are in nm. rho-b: 583.559 nm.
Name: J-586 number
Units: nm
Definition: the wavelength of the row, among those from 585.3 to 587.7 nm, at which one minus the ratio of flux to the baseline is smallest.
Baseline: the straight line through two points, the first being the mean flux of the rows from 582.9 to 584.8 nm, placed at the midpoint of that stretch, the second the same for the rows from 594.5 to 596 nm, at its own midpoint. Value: 587.333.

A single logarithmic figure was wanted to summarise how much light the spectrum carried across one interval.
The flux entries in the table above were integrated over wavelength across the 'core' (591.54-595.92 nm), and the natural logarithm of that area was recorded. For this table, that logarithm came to 5.37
